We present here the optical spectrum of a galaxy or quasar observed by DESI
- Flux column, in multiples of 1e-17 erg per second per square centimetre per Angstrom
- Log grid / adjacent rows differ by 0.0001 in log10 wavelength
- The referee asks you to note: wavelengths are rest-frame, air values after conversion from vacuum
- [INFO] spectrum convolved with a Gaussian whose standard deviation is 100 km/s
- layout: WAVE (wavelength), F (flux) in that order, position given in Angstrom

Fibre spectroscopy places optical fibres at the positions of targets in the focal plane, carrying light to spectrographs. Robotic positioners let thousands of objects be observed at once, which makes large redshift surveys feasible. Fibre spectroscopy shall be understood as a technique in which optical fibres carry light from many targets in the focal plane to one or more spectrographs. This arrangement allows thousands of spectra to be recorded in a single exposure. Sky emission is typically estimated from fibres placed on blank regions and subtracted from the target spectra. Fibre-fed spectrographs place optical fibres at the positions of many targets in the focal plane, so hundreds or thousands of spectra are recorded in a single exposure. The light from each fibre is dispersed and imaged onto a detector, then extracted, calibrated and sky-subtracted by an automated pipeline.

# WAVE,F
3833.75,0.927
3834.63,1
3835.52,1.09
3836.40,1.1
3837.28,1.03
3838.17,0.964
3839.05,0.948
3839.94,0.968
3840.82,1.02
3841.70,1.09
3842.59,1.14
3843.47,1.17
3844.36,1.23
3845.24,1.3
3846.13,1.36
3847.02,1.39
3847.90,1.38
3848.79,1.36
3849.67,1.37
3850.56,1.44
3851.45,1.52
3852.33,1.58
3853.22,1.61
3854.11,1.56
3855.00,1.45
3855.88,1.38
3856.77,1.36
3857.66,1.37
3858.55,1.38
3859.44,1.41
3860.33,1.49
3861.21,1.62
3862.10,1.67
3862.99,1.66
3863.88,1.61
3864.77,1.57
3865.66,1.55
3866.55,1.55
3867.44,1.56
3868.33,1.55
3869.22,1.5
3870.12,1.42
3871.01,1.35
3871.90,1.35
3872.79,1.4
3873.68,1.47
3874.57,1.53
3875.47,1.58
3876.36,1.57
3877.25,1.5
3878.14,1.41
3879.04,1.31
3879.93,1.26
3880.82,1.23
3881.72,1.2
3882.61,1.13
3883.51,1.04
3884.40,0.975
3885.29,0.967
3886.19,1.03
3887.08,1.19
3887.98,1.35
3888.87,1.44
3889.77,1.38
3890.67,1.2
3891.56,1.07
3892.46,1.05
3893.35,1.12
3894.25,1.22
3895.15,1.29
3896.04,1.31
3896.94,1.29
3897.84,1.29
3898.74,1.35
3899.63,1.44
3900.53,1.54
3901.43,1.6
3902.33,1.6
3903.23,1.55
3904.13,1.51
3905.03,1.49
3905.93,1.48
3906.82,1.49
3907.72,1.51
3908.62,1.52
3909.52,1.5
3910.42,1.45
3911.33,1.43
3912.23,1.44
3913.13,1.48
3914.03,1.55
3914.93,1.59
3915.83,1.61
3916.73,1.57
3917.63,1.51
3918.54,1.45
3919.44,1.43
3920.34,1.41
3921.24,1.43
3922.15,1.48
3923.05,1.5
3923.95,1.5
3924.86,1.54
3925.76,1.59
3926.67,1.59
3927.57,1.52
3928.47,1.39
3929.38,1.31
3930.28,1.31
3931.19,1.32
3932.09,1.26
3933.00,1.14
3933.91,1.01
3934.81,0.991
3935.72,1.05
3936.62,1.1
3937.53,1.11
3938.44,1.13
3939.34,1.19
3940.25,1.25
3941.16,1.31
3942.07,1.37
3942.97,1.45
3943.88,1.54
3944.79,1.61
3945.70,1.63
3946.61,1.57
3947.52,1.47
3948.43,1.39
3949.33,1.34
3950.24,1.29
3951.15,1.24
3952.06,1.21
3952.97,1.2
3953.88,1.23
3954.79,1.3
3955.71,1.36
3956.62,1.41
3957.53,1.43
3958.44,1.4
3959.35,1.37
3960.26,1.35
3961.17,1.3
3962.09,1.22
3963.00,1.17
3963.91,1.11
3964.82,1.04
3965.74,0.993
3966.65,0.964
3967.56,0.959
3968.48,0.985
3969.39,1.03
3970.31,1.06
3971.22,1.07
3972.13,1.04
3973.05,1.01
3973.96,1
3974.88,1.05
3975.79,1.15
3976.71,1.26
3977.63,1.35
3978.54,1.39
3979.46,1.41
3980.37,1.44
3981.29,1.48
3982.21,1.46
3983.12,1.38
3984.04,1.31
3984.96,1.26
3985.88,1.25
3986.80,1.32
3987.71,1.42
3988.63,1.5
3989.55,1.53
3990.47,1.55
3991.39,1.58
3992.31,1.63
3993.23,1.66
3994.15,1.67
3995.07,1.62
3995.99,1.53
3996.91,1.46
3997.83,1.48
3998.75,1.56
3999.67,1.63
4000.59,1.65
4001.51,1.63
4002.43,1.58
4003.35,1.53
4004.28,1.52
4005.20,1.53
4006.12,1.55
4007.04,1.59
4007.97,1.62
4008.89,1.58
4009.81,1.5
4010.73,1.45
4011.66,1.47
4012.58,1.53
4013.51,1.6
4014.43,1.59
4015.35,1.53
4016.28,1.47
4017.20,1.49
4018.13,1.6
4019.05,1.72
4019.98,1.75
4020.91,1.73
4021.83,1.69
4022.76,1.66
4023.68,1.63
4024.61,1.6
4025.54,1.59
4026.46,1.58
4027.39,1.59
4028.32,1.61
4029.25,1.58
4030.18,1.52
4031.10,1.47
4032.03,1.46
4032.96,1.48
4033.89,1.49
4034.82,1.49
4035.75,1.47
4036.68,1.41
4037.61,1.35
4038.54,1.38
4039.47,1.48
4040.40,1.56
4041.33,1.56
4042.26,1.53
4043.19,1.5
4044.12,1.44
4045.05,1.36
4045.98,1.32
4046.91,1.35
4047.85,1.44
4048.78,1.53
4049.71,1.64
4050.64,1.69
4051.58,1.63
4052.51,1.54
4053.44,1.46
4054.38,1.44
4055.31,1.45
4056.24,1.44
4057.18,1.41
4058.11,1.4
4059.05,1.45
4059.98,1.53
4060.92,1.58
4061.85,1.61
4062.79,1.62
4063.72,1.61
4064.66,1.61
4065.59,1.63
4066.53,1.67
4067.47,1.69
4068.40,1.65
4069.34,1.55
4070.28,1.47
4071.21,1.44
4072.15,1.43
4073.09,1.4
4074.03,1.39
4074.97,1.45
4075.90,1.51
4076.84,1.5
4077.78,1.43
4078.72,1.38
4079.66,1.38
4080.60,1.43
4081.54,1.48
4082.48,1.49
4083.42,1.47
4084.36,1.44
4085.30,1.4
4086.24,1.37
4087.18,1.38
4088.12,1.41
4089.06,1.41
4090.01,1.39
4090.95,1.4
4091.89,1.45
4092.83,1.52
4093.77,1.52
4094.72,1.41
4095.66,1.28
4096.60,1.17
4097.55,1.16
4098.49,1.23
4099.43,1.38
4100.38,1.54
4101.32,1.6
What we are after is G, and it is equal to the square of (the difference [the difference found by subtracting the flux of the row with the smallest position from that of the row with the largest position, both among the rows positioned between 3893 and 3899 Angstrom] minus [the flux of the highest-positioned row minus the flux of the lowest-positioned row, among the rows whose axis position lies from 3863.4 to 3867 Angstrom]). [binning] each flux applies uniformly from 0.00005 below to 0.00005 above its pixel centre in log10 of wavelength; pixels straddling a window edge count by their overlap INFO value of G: 0.08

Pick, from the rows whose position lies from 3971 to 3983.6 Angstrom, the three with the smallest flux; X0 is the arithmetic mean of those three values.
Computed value 1.02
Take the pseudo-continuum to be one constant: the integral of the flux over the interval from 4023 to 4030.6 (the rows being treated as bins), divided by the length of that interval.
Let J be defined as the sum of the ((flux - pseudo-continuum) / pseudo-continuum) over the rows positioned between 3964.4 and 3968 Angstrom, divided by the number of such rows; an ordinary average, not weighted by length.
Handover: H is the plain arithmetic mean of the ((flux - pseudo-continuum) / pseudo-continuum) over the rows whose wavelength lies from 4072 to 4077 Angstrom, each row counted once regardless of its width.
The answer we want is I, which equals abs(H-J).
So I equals 0.288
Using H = -0.09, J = -0.38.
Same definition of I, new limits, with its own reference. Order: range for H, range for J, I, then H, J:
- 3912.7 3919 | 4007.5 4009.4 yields 0.040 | -0.03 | 0.01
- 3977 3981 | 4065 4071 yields 0.134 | -0.12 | 0.01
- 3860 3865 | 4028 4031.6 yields 0.037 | 0.01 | -0.03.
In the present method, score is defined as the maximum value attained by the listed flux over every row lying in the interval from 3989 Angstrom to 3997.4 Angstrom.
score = 1.67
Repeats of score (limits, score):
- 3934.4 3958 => 1.63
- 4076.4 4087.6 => 1.5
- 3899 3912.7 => 1.6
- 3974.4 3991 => 1.55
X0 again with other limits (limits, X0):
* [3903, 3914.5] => 1.44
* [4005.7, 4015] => 1.47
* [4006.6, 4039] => 1.38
